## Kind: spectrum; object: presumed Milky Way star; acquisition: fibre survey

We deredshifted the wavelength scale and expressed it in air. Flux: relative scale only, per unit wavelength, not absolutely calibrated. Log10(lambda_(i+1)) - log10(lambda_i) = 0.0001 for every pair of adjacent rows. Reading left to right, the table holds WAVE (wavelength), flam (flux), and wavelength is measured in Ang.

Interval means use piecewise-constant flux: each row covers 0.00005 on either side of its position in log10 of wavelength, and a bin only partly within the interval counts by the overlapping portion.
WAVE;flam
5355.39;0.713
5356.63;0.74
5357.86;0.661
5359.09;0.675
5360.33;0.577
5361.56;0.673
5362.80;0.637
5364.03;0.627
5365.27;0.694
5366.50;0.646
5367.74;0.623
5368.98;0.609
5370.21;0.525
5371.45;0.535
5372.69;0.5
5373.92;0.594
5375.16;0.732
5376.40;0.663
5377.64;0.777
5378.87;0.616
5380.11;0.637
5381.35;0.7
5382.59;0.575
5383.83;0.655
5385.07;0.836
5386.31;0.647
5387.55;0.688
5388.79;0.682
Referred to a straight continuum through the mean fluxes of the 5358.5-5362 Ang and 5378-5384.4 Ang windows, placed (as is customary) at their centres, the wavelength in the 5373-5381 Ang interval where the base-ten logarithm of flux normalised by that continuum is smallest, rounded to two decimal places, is 5373.92 Ang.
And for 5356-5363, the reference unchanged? 5360.33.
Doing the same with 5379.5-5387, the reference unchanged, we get 5382.59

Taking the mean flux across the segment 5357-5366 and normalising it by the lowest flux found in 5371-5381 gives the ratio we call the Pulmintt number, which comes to 1.30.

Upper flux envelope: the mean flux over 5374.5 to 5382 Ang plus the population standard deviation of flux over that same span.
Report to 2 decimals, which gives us 0.74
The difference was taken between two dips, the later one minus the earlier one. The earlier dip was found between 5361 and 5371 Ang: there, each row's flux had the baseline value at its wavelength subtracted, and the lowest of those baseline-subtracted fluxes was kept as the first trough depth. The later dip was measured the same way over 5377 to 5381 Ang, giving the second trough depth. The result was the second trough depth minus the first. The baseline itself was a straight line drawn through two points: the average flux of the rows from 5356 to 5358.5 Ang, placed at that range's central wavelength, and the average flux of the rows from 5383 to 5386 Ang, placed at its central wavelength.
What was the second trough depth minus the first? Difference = 0.08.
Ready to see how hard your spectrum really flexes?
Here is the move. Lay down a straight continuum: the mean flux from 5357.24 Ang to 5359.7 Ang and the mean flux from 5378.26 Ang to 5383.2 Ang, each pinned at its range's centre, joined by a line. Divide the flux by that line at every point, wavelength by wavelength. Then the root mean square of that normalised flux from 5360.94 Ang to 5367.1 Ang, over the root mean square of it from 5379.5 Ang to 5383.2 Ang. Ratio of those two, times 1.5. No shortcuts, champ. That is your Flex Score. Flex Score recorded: 1.47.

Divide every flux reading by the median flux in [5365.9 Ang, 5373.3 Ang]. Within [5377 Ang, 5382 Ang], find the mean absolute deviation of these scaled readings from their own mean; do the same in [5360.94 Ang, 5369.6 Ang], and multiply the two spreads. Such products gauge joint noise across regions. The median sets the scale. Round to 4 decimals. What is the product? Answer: 0.0039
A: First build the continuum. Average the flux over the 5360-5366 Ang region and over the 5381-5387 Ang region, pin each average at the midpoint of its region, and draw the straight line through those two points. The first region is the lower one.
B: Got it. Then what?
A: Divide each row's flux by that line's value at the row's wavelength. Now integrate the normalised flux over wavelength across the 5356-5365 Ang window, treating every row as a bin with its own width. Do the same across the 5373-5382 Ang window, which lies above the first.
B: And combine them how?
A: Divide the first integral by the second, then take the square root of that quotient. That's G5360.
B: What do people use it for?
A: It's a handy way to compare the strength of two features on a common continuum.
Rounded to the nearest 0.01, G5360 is 1.01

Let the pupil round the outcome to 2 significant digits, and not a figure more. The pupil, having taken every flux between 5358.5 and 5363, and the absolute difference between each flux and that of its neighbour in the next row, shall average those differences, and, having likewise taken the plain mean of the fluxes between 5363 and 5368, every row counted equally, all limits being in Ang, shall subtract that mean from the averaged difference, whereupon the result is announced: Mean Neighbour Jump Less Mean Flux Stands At -0.57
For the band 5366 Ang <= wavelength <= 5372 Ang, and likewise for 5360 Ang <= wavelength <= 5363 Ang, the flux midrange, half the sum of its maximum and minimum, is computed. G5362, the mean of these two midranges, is 0.61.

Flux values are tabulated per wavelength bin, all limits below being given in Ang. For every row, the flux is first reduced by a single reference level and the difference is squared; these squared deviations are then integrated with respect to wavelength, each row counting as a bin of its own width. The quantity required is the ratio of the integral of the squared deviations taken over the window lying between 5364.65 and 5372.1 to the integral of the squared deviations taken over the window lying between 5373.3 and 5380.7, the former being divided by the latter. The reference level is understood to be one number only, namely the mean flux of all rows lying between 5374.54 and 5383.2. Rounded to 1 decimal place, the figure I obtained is 1.9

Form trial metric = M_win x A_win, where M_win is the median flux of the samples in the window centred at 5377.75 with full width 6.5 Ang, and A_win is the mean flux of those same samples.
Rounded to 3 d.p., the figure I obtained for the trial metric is 0.454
